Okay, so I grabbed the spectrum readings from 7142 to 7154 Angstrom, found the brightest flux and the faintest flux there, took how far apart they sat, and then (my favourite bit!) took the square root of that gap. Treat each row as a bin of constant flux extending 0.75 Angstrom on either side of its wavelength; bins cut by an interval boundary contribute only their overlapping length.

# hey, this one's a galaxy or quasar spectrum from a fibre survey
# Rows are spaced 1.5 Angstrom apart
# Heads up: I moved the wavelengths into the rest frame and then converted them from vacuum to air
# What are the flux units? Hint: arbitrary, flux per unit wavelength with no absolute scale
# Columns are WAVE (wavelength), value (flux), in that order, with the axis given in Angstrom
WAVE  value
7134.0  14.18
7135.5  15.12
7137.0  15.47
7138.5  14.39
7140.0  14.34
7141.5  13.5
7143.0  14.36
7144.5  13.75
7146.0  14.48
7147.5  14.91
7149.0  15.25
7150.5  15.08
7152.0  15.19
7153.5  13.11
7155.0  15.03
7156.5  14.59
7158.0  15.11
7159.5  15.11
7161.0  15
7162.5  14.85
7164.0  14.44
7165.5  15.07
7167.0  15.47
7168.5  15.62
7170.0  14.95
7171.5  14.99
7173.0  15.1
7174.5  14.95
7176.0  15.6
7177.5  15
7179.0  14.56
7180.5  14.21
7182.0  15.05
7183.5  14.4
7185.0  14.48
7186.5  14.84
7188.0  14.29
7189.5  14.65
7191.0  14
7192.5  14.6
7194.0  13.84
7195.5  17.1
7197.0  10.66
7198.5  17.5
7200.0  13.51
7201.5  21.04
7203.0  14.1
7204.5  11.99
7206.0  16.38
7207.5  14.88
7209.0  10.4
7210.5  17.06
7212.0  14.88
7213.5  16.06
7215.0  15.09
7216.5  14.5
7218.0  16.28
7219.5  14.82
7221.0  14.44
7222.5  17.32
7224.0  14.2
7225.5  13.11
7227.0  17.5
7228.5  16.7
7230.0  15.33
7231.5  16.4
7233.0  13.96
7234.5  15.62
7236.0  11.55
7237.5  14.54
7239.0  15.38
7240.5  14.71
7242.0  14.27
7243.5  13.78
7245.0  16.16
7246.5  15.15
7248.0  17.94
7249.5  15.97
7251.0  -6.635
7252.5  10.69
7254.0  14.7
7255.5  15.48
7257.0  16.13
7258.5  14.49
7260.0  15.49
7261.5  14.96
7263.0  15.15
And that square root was 1.5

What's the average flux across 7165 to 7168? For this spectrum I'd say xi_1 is 15.3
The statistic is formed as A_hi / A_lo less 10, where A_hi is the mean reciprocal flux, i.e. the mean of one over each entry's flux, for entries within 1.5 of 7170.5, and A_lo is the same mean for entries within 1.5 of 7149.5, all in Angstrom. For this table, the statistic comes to -8.99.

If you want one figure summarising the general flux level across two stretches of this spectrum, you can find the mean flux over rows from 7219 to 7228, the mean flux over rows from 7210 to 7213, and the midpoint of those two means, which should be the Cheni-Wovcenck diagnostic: 15.6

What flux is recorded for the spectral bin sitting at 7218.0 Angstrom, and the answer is 16.28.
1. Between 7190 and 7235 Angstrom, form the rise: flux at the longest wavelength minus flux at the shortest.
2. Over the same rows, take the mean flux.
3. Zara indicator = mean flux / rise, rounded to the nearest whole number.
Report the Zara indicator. 9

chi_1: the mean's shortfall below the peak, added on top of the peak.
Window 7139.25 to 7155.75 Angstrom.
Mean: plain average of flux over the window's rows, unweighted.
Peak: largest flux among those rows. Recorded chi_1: 16.0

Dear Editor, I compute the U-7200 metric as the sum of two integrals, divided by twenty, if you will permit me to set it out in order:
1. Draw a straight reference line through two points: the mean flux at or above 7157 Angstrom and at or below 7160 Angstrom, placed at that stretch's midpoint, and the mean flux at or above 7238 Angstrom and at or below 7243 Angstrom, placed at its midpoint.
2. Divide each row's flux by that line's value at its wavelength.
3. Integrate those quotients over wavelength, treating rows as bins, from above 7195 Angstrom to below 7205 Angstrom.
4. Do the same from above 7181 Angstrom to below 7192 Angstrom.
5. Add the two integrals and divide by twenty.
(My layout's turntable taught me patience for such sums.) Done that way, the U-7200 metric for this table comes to 1.04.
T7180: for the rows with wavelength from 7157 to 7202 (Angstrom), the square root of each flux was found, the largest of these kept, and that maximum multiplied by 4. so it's 18.3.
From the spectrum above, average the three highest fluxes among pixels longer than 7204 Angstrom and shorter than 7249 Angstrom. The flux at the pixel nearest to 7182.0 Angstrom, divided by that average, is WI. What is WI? 0.86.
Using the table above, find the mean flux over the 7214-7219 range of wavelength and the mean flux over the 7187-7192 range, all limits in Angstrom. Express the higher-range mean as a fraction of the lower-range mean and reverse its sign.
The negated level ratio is -1.07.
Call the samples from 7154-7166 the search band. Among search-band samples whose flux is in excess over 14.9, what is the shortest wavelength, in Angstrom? 7155.0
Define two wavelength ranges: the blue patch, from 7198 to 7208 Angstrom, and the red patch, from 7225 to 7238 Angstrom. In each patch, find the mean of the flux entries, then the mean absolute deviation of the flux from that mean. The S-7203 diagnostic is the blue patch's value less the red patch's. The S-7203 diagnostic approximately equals 1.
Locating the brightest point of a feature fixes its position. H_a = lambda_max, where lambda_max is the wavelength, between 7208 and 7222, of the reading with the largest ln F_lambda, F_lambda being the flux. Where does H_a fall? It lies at 7210.5 Angstrom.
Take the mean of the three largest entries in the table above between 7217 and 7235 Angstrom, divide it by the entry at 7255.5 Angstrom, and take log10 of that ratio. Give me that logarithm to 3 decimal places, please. 0.045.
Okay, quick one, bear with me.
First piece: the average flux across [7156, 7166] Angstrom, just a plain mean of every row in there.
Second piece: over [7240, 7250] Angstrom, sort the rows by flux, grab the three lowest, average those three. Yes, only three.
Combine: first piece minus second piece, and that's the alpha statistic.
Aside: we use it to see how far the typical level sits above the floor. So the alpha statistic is 0.63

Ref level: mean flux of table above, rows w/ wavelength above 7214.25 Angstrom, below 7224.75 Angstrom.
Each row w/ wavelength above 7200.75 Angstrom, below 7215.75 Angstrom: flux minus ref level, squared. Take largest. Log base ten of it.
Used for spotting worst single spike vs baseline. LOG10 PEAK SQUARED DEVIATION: 1.53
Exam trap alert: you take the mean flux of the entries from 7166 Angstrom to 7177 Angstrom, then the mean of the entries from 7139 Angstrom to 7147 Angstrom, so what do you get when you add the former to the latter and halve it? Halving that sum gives 14.7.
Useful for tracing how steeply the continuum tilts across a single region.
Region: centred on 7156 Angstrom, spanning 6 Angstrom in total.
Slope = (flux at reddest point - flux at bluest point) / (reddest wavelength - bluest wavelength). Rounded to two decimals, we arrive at 0.44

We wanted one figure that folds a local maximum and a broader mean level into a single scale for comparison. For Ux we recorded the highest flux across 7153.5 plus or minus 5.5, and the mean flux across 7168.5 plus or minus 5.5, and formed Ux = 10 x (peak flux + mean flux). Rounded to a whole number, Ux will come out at 303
